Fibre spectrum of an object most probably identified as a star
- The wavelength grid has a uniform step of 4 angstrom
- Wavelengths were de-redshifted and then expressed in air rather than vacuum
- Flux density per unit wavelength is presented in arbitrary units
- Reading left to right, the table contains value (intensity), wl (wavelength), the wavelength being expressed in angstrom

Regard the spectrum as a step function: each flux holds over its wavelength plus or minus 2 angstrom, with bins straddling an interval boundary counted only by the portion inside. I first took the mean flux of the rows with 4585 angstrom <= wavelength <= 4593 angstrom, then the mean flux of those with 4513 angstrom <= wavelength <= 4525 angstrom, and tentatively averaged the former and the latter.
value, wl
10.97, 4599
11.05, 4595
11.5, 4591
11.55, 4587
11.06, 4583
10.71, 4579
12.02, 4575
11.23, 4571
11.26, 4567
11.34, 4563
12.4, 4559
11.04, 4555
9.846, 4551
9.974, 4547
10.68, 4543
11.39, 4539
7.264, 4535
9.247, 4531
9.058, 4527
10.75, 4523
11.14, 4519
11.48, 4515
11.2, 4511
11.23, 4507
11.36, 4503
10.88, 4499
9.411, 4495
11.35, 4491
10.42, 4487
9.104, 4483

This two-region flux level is 11.3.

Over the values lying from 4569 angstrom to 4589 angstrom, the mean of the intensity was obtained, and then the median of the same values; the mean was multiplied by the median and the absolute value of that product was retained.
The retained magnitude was 127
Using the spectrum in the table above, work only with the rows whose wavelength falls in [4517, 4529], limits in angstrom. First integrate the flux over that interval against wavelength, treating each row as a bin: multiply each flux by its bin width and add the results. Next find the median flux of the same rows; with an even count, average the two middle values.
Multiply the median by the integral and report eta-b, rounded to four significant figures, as 1331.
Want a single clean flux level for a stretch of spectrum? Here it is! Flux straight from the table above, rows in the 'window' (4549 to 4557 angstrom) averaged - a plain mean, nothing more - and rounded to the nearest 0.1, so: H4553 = 10.4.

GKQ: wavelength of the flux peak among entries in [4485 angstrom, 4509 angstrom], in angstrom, 4503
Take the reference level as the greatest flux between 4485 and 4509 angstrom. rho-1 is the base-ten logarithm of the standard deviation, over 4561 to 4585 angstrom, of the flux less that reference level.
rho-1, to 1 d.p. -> -0.4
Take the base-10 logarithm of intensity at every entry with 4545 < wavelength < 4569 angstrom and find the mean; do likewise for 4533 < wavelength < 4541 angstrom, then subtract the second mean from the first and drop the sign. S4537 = 0.080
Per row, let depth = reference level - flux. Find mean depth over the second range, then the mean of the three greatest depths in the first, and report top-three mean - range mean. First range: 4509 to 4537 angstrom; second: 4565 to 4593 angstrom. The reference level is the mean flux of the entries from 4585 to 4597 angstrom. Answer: 2.8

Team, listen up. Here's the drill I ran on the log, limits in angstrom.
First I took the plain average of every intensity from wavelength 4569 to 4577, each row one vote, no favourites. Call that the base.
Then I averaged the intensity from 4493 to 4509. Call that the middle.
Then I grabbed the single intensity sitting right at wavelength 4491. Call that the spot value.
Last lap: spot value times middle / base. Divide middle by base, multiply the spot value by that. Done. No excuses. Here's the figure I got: 10.5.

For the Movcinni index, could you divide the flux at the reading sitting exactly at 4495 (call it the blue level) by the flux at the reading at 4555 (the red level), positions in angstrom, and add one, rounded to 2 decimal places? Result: 1.85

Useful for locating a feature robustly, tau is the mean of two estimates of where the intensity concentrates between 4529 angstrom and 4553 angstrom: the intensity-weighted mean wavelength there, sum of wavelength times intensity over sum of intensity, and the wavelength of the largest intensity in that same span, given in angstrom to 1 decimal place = 4540.2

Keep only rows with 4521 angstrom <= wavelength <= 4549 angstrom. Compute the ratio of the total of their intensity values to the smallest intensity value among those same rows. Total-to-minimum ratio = 9.4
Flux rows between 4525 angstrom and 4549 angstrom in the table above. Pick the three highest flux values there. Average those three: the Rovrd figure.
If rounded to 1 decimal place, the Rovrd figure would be 10.7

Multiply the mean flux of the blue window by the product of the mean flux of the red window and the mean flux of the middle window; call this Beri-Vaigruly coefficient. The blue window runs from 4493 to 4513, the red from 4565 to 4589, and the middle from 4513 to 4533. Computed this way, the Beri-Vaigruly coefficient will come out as 1264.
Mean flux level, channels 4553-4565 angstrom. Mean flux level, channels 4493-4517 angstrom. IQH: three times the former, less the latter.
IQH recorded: 23.9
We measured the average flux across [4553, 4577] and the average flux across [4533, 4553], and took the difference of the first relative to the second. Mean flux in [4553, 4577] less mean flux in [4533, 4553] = 1.7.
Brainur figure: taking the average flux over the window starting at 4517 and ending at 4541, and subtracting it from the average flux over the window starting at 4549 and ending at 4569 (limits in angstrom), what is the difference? 1.4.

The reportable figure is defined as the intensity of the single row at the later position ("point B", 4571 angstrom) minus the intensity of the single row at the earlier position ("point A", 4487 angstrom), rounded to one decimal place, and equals 0.8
